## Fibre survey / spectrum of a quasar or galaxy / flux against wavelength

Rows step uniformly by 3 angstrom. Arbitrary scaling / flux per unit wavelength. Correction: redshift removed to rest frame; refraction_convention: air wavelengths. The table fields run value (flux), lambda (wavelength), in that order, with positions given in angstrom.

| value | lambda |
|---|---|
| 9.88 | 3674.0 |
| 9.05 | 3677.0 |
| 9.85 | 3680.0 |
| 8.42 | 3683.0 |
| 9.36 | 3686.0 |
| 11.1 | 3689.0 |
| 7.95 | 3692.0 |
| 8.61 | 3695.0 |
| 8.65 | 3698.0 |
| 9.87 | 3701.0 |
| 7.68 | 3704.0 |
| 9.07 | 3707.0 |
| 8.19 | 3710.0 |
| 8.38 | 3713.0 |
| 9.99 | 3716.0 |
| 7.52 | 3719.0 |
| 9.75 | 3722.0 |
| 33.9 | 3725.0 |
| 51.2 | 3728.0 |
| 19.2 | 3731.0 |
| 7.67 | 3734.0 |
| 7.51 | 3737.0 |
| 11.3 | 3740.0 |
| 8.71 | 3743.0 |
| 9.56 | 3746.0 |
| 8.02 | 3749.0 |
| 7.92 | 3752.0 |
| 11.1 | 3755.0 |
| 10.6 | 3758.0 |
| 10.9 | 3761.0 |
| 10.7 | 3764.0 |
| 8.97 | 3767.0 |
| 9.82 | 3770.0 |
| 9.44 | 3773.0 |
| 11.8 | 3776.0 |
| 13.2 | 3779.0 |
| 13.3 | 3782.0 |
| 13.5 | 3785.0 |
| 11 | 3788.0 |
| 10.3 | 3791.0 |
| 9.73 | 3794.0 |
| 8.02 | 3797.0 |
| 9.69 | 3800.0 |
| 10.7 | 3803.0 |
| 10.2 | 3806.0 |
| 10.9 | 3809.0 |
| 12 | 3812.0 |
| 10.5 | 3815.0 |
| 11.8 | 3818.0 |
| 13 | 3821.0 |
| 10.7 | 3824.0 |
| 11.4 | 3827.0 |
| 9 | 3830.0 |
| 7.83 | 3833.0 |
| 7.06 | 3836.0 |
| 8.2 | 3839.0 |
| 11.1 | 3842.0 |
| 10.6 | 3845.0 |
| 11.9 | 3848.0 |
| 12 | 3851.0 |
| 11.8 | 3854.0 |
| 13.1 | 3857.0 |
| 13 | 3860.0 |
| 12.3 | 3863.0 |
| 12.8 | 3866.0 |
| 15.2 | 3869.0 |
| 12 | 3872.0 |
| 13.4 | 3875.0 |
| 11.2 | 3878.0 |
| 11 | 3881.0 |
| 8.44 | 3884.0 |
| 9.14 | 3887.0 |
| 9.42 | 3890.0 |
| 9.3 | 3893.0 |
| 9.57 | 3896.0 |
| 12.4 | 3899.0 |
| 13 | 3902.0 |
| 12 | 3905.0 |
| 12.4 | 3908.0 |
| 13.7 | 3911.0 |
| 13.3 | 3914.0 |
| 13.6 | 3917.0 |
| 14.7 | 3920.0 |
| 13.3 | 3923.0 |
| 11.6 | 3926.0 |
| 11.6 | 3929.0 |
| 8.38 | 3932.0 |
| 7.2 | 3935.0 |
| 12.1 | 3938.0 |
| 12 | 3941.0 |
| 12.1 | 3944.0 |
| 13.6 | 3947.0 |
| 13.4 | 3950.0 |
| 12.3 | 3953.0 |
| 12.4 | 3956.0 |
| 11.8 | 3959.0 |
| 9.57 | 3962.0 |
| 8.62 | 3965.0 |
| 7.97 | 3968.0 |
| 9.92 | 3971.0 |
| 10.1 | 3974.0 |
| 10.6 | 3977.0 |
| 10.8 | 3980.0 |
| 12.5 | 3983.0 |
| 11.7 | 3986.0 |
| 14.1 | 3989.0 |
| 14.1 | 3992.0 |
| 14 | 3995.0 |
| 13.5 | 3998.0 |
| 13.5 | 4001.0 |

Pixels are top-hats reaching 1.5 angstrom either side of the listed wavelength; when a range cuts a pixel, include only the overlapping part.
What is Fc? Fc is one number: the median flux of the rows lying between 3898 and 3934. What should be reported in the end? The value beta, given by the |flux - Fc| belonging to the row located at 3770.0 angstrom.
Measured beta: 2.9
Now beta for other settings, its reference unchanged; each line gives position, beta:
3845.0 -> 2.1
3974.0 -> 2.6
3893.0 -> 3.4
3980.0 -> 1.9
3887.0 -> 3.6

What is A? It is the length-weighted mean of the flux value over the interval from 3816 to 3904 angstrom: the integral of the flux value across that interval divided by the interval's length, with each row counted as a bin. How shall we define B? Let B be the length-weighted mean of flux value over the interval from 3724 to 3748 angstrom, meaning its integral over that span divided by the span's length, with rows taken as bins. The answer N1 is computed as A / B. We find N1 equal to 0.61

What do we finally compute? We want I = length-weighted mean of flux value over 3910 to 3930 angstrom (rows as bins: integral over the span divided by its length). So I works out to 13.1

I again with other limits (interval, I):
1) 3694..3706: 8.7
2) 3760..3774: 10.0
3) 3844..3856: 11.7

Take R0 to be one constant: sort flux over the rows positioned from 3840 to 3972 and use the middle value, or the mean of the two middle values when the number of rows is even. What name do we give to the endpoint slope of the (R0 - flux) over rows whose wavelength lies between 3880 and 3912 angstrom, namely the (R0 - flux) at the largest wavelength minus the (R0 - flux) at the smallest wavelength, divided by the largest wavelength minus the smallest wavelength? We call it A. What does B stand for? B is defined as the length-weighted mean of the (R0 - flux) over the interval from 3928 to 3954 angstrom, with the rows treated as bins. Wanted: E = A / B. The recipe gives -0.15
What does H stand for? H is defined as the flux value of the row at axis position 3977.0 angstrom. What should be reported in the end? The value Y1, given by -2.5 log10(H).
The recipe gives -2.56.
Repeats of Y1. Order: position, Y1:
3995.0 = -2.87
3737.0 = -2.19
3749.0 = -2.26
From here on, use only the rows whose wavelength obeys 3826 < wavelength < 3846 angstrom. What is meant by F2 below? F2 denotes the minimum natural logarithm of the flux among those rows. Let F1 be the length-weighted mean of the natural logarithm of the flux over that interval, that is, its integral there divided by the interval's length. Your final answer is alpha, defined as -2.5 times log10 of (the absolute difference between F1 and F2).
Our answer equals 1.5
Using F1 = 2.21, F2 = 1.95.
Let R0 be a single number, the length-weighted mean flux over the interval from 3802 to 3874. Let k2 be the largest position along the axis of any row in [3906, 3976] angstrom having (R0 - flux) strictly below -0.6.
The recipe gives 3956.0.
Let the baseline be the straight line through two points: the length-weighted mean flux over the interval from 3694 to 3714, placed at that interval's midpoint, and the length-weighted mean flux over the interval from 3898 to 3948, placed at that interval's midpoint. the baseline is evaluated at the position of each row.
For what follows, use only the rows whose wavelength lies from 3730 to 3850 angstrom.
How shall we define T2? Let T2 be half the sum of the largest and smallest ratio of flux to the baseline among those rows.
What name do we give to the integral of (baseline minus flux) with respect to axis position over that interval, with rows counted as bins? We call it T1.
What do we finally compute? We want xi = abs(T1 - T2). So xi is 52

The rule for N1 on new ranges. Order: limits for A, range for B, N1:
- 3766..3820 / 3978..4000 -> 0.84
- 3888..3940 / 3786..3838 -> 1.13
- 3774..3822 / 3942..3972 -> 1.00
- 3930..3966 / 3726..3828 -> 0.93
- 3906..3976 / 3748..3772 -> 1.18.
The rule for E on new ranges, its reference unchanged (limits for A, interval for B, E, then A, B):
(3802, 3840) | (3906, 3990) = 0.18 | 0.07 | 0.4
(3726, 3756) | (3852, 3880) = -2.09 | 1.49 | -0.7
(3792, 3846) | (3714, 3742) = 0.00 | -0.02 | -5.2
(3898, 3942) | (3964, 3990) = 0.01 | 0.01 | 1.3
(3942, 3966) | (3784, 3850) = 0.10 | 0.17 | 1.6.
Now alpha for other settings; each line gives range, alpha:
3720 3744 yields 0.5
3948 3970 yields 1.3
